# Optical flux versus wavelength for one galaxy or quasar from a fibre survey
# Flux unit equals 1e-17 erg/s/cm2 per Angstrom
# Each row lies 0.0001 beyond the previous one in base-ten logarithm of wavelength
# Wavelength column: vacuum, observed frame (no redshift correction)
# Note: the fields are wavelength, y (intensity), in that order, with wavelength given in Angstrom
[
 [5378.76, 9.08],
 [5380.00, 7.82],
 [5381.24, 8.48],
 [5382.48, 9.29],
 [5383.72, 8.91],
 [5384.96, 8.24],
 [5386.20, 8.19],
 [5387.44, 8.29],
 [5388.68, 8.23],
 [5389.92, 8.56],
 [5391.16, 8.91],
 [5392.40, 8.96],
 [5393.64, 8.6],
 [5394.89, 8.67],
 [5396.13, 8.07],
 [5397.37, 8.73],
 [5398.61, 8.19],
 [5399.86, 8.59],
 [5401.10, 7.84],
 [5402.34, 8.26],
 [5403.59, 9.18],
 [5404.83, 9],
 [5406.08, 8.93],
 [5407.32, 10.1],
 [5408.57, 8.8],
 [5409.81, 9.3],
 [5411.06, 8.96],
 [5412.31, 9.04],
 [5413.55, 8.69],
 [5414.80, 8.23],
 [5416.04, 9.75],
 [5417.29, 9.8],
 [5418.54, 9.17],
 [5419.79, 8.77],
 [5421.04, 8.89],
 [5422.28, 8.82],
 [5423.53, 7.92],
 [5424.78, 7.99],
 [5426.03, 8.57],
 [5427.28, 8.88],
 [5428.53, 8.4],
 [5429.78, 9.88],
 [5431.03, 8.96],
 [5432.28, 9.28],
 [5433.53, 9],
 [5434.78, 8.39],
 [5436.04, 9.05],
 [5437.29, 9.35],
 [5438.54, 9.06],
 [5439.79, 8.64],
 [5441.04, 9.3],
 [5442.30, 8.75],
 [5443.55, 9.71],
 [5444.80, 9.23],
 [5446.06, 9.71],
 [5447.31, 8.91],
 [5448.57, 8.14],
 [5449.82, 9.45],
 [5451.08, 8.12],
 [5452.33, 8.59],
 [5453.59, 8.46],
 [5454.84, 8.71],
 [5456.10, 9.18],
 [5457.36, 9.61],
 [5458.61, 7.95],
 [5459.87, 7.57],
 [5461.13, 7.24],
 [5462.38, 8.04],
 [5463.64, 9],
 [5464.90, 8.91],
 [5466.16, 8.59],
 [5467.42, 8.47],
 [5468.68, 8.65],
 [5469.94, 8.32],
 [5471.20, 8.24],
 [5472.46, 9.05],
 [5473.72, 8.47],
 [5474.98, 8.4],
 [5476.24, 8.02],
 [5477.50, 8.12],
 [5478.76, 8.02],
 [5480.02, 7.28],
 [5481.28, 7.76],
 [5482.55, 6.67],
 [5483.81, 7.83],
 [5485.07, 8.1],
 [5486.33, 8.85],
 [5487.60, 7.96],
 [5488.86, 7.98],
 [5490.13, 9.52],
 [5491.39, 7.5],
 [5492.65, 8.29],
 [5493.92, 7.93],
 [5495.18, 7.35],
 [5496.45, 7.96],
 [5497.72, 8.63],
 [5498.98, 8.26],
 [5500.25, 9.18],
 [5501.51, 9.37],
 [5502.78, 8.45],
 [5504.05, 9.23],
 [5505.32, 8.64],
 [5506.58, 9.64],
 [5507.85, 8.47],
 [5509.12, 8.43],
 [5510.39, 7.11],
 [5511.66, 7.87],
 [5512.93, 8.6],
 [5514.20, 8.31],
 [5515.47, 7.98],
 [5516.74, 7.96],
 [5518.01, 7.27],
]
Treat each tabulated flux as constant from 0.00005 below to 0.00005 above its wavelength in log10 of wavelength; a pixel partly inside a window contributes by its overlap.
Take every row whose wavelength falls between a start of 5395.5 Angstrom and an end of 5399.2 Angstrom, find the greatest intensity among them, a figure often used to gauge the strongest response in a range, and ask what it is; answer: 8.73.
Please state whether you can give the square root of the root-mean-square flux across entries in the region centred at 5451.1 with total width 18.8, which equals 2.97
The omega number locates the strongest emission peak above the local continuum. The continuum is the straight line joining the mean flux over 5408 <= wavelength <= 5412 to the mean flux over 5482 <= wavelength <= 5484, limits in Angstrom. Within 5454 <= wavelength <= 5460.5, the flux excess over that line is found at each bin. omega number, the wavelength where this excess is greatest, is 5457.36 Angstrom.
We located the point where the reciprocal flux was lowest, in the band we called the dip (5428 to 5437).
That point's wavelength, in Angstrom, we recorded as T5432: 5429.78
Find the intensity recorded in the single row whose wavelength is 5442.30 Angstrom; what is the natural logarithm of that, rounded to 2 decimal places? 2.17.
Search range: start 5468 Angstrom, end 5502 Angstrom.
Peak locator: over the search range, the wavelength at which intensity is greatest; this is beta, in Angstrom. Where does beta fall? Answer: 5490.13 Angstrom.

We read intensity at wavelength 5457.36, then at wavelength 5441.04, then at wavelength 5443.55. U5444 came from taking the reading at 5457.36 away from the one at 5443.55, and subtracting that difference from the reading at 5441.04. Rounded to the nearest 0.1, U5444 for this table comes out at 9.2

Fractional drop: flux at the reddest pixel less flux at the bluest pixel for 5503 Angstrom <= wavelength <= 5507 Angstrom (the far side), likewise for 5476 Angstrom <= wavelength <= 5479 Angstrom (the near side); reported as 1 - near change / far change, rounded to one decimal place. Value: 1.0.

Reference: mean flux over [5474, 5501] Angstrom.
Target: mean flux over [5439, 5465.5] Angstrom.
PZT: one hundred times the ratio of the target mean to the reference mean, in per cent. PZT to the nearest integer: 108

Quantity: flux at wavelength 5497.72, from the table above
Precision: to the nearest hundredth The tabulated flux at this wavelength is 8.63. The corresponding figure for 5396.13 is 8.07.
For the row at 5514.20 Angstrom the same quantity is 8.31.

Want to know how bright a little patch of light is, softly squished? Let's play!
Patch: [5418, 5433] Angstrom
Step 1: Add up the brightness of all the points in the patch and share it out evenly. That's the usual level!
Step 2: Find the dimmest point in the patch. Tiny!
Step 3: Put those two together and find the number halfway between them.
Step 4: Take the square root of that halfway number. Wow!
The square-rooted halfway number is 2.89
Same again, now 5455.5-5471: 2.80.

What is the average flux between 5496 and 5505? 8.73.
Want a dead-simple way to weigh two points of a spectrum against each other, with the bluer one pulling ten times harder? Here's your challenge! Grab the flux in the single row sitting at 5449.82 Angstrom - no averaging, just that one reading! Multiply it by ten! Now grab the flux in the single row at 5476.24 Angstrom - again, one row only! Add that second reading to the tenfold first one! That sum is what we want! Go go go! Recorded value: 103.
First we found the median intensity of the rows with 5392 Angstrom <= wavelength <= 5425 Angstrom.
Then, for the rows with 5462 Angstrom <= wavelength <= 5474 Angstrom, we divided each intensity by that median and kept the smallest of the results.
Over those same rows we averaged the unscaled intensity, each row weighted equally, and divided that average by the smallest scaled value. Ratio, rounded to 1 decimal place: 9.4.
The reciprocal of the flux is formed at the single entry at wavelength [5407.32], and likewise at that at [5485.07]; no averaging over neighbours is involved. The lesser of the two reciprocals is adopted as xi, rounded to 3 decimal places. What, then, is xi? 0.099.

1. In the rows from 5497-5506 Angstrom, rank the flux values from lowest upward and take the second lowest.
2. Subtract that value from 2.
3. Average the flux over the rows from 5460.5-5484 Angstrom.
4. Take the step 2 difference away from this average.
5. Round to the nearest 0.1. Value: 14.6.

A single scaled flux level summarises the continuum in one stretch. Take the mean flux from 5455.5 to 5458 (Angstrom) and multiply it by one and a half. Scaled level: 14.1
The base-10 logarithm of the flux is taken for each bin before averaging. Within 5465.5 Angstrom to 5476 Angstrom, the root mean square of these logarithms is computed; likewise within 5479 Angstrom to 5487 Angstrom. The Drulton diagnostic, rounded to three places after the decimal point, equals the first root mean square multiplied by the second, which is 0.827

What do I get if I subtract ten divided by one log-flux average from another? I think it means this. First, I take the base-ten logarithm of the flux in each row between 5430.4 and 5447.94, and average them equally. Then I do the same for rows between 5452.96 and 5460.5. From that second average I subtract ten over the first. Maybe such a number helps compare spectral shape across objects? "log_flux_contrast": -9.50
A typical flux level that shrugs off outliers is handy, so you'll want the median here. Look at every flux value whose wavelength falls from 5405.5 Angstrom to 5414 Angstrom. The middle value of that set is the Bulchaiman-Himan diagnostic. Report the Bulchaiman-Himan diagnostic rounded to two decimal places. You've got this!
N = 8.96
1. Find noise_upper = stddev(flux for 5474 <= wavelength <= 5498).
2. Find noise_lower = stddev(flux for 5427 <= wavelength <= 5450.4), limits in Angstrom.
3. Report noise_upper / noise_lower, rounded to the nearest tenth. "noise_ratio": 1.3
